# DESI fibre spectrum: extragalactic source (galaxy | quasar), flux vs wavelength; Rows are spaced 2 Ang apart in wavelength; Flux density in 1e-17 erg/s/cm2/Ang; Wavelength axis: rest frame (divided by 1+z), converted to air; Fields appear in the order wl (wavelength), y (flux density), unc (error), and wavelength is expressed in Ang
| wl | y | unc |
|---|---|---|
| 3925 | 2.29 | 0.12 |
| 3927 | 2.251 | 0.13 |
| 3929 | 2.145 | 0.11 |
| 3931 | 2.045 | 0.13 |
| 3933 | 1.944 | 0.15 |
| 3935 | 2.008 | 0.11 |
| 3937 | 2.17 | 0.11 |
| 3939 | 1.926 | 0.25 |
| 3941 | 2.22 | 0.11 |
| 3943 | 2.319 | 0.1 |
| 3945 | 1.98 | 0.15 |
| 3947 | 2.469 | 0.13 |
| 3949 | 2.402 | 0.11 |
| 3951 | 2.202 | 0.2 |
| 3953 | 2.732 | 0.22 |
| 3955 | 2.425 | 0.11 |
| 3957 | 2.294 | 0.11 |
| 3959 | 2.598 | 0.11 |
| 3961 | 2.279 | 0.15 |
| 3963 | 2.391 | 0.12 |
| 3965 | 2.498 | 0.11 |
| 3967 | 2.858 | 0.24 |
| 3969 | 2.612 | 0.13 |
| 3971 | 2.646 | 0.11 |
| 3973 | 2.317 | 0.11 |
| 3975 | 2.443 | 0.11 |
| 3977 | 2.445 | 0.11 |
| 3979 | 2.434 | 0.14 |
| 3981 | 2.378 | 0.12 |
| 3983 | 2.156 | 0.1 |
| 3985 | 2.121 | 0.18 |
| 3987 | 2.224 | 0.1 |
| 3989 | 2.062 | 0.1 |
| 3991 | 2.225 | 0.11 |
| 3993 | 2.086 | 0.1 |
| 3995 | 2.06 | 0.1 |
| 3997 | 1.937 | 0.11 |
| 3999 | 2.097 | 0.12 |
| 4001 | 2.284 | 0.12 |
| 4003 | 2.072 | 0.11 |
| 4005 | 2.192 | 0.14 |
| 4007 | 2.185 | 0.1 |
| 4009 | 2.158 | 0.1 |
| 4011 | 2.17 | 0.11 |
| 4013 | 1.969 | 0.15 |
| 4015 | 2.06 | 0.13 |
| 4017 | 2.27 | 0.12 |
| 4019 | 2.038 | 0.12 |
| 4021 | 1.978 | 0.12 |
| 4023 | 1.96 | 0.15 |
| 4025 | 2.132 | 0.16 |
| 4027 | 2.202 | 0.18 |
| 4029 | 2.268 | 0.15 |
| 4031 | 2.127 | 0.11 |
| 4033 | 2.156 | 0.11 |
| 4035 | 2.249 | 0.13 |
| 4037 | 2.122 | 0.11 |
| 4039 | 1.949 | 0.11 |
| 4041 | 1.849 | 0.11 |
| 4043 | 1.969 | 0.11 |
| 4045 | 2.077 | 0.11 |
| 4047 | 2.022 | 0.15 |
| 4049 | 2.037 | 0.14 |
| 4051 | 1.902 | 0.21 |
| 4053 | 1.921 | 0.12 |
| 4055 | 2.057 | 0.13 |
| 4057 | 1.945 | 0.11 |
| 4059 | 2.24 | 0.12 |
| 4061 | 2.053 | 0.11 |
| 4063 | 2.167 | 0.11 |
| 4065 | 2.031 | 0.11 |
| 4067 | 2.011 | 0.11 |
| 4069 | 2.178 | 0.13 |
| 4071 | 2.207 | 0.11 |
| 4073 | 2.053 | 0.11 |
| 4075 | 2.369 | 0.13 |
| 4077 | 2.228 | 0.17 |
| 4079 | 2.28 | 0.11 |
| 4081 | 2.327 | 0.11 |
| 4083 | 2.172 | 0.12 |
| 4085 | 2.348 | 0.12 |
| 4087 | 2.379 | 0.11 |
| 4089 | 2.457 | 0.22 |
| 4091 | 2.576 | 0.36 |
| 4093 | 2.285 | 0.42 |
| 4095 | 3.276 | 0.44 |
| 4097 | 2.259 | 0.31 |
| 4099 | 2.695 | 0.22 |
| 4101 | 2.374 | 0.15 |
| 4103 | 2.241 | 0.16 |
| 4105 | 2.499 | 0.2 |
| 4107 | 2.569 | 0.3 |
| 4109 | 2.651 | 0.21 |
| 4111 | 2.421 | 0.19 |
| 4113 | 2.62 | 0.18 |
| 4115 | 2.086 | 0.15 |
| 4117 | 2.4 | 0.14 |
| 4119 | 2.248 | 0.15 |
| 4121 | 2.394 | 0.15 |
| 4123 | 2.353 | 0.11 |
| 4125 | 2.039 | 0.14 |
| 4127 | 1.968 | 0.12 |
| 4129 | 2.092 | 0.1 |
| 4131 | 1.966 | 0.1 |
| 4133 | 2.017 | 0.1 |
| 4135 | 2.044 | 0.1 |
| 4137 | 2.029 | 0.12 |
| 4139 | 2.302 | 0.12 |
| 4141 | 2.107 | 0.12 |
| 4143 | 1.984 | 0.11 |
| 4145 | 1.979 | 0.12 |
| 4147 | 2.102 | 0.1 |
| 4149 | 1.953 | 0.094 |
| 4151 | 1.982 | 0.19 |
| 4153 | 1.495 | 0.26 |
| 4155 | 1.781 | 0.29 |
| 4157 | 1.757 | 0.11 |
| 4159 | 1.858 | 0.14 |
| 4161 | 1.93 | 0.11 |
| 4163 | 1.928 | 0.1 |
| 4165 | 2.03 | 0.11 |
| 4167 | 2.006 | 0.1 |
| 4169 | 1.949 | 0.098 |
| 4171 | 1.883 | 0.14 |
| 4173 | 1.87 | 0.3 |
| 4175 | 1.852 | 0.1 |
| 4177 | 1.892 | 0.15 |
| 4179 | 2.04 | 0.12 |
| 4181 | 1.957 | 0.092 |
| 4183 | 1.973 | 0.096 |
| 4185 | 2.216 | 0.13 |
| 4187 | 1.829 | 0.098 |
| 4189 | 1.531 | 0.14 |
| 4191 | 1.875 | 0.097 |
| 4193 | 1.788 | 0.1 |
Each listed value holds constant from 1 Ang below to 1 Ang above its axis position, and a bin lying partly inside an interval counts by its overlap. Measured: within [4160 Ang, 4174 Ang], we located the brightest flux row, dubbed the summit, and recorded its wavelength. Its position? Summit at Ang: 4165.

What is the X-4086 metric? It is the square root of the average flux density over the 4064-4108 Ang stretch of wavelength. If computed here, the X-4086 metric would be 1.53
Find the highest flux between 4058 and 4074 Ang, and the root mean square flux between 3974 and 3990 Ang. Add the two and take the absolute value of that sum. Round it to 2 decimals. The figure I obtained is 4.53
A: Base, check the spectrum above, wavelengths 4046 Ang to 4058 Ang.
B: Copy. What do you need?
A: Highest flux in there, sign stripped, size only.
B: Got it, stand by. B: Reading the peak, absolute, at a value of 2.1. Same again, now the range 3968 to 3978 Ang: 2.6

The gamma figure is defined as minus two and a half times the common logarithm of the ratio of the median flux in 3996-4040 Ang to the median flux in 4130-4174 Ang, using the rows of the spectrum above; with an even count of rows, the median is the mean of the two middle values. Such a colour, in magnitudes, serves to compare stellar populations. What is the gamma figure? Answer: -0.08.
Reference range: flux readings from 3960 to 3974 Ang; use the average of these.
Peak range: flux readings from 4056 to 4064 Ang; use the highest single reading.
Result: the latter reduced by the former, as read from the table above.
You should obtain -0.27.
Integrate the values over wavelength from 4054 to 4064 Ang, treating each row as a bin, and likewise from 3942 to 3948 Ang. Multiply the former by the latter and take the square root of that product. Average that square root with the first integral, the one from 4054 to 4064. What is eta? 18.9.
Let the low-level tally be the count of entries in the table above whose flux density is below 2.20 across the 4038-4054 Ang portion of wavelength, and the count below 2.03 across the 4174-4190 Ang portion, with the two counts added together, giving 14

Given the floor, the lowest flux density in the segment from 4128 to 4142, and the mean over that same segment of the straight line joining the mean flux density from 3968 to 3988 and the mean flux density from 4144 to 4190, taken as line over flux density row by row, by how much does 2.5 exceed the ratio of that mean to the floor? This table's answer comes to 2.01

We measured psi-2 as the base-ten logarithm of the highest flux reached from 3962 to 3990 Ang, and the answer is 0.46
